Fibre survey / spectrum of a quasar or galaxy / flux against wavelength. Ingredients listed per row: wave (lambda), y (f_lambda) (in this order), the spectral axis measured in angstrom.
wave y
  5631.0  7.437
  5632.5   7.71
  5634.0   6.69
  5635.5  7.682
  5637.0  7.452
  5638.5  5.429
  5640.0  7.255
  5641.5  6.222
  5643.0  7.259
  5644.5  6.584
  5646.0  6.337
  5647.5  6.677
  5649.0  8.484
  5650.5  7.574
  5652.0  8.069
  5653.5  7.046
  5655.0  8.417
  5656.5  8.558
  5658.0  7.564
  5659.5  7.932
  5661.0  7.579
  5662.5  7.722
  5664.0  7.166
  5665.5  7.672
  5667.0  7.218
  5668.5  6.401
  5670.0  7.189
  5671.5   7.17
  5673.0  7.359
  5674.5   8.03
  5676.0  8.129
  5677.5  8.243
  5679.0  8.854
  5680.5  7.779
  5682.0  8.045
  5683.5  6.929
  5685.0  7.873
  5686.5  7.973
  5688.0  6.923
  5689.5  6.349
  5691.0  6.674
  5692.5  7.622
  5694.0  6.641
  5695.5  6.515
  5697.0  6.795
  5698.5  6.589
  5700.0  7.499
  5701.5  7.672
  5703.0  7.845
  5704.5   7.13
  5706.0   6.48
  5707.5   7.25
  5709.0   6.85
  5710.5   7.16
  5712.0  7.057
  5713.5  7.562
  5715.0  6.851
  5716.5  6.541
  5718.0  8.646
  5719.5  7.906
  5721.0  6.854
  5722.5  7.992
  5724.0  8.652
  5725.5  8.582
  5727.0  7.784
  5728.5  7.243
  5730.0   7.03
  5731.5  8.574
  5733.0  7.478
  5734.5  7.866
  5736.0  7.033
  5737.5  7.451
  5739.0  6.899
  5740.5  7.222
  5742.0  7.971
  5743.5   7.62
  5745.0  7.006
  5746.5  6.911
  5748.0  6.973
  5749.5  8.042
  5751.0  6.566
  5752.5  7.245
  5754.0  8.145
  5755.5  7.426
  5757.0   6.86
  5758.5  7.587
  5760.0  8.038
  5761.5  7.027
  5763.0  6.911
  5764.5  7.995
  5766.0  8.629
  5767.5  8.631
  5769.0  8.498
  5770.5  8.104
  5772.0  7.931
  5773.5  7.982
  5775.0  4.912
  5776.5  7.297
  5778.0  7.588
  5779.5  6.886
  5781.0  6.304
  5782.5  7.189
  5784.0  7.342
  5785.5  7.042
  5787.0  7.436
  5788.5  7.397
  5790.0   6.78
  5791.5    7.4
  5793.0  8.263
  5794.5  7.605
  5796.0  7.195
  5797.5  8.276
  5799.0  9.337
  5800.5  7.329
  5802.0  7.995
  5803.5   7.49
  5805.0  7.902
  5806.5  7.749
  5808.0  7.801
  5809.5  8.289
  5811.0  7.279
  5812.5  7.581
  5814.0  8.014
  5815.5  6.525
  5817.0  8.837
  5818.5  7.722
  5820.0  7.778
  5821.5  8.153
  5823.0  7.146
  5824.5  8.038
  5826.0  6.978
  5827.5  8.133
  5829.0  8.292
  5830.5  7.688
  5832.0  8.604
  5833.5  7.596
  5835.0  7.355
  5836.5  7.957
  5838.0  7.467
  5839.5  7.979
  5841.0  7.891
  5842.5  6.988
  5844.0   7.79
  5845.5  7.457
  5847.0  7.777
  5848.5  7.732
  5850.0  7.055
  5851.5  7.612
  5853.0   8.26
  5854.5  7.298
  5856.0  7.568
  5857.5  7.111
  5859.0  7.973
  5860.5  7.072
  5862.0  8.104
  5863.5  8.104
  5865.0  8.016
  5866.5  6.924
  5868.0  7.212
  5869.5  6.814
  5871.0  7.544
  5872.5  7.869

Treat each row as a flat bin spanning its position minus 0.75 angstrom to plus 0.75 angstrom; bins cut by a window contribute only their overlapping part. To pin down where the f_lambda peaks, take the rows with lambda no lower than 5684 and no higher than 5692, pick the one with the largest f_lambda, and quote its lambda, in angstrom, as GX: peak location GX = 5686.5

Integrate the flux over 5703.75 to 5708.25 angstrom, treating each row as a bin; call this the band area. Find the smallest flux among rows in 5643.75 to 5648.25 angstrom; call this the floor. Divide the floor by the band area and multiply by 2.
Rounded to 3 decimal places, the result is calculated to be 0.405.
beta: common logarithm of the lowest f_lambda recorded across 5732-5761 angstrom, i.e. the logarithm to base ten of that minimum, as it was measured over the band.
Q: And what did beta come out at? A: 0.82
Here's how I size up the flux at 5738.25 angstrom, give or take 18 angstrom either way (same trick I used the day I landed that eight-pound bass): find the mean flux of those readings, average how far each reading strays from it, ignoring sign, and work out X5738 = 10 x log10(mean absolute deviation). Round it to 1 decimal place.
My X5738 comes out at -3.0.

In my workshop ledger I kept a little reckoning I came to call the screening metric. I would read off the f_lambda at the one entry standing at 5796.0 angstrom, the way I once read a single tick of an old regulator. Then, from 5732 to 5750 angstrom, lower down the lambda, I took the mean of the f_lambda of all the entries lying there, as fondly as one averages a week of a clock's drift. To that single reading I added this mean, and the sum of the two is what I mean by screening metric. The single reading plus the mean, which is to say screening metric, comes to 14.6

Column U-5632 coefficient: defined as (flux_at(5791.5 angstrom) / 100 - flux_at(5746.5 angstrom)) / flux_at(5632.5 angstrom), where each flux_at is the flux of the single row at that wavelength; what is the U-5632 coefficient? -0.89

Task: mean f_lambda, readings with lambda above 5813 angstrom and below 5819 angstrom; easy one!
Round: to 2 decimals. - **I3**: 7.77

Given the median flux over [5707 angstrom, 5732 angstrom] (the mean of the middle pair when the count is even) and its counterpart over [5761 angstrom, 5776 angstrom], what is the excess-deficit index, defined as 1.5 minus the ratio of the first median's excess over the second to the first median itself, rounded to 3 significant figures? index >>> 1.60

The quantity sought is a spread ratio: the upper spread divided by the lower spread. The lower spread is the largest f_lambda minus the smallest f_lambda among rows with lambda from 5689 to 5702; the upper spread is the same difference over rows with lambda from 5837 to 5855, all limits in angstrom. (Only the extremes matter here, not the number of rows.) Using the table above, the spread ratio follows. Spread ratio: 1.0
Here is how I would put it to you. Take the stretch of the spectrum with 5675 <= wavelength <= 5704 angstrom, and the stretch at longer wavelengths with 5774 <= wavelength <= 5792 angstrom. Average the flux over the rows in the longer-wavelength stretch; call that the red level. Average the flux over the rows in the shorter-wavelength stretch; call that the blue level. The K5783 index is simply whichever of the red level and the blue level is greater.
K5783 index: 7.42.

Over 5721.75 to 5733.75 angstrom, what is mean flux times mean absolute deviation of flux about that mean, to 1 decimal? 4.2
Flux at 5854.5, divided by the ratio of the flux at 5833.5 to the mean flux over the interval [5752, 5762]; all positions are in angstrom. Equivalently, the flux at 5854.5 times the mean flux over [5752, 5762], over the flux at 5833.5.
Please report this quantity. 7.2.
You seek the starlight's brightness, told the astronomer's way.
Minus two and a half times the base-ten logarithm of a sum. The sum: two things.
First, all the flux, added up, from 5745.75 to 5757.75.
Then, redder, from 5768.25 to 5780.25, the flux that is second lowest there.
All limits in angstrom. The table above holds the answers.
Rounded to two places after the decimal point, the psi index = -4.53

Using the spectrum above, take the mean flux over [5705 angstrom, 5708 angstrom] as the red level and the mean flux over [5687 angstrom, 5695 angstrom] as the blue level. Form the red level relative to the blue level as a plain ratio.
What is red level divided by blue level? 1.00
